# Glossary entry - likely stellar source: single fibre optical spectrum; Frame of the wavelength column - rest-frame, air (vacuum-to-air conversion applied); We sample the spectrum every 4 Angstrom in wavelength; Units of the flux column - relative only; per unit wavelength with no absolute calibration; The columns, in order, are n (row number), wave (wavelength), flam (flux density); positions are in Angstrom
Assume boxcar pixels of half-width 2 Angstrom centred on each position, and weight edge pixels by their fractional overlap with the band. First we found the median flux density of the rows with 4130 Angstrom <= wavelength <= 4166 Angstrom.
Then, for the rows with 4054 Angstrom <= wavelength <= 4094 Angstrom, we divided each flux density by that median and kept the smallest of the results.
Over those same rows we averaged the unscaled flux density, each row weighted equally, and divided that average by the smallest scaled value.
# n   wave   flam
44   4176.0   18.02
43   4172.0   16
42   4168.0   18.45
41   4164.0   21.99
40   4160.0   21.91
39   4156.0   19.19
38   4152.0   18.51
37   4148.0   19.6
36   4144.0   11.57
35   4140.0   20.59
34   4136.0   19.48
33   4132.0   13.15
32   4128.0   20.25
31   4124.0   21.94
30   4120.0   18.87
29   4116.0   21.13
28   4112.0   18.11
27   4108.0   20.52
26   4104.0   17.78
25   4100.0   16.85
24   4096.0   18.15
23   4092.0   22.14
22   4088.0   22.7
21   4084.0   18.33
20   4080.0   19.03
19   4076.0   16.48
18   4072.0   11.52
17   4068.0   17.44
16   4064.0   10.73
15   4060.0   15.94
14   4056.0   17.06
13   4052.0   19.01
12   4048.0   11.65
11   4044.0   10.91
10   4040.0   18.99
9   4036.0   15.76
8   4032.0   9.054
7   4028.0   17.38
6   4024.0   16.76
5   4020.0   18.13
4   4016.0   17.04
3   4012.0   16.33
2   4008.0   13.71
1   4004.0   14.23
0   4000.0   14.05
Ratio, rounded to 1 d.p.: 31.1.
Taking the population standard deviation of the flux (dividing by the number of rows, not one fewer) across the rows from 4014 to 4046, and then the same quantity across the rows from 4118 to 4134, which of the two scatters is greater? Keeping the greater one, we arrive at 3.34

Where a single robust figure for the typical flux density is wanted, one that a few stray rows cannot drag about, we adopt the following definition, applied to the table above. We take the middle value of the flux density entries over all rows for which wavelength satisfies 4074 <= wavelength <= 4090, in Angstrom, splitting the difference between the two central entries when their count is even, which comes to 19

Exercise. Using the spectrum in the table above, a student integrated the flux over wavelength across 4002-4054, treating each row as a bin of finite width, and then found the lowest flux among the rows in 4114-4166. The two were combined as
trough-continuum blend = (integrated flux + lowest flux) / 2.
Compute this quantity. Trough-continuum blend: 404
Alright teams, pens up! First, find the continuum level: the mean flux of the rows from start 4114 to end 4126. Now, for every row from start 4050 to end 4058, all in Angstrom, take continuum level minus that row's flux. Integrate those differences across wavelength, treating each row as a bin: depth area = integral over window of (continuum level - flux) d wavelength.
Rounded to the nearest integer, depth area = 21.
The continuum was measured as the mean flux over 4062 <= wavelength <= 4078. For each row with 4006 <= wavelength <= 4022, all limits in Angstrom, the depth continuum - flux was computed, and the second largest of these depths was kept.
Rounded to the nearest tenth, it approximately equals -2.3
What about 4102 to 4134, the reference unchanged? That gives -3.7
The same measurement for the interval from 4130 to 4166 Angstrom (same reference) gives 0.9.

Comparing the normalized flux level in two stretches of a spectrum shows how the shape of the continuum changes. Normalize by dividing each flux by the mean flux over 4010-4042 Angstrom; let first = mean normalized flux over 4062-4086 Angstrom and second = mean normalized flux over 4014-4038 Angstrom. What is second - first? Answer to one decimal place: 0.0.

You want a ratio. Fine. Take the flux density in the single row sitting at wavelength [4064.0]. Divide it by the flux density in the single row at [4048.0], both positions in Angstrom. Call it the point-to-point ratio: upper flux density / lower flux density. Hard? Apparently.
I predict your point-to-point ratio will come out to 0.92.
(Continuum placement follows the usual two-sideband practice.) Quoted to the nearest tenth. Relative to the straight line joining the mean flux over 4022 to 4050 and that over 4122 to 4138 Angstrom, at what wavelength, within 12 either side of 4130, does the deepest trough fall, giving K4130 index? 4132.0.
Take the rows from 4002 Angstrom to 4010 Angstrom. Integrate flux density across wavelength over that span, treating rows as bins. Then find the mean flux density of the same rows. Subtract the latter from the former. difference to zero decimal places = 98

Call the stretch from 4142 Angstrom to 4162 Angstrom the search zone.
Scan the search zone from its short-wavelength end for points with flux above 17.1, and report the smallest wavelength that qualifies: 4148.0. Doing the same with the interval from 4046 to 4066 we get 4052.0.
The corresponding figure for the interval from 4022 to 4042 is 4028.0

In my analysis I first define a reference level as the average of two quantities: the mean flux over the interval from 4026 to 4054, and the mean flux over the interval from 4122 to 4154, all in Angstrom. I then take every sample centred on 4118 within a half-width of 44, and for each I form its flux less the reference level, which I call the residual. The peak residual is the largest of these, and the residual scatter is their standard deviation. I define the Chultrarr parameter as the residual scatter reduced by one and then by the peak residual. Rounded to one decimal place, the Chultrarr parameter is -4.6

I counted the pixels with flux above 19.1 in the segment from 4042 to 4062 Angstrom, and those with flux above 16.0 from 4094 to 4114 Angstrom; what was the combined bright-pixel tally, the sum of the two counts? 5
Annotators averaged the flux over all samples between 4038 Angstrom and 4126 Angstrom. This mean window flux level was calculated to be 18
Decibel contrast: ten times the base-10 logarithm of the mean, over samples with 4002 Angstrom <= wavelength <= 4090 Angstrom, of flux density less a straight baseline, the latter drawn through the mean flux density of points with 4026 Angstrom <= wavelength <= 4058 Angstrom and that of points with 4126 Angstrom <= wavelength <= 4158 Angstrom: -1.3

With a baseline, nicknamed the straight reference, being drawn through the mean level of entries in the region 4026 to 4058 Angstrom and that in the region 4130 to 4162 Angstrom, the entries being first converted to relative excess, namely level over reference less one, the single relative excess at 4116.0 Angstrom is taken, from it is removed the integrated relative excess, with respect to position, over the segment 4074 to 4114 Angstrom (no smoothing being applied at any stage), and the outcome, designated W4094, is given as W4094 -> -5.9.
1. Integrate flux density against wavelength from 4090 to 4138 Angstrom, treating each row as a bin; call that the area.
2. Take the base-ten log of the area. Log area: 2.96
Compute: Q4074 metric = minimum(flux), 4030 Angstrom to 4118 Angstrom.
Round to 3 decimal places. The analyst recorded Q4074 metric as 9.054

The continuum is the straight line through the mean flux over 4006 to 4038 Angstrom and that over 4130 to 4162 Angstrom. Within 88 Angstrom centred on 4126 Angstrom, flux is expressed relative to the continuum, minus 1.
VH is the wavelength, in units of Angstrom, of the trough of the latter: 4144.0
